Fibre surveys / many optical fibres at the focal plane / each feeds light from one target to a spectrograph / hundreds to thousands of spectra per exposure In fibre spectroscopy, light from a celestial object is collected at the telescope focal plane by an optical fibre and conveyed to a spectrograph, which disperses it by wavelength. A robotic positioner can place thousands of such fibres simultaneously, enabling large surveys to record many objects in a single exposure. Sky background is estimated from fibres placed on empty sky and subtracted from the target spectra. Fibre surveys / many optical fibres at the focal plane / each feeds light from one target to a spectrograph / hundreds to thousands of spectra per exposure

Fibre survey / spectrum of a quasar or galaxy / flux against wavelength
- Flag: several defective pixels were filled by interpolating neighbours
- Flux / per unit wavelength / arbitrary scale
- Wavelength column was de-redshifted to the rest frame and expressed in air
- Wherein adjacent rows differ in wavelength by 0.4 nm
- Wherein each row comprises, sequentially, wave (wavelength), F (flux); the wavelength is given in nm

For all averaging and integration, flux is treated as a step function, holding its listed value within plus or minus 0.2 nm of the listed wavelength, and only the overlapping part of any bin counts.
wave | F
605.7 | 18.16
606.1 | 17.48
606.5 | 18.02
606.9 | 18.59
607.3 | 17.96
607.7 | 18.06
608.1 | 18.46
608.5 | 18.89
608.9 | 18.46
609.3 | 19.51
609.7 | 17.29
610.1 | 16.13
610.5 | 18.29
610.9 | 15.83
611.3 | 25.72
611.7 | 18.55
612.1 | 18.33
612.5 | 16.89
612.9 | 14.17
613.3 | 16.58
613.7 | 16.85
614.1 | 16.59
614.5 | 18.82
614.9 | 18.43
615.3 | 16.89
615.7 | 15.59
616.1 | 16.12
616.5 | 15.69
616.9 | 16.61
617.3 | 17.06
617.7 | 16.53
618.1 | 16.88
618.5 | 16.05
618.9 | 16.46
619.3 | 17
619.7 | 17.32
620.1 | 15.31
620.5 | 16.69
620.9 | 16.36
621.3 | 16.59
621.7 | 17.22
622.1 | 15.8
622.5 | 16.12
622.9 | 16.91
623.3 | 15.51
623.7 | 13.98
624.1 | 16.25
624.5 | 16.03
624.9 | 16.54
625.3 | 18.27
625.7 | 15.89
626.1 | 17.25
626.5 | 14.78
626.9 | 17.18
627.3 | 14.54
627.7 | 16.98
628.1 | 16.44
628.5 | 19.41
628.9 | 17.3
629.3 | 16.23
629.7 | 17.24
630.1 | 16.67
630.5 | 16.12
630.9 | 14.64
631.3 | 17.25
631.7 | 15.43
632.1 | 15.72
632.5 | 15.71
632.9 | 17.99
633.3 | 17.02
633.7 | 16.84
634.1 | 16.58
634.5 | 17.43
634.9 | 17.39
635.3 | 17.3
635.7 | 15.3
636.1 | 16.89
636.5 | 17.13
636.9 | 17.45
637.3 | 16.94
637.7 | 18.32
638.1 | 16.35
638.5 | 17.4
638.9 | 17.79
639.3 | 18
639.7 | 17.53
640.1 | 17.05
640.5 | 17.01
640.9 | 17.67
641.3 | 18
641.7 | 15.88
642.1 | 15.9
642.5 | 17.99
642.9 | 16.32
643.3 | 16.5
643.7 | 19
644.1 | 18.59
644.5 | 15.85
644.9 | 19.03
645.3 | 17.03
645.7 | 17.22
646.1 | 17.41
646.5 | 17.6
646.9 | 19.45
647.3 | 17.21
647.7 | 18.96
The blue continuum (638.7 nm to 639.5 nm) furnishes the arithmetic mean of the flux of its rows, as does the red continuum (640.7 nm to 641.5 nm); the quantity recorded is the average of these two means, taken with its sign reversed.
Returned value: -17.9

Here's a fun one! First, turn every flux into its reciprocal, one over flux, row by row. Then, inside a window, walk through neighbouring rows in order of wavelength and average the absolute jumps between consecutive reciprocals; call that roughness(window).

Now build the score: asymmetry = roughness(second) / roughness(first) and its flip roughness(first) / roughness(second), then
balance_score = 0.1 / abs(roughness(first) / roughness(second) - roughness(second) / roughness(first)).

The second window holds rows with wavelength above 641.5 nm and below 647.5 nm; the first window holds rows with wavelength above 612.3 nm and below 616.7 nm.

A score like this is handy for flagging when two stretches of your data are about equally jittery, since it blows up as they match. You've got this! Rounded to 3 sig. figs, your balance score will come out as 4.04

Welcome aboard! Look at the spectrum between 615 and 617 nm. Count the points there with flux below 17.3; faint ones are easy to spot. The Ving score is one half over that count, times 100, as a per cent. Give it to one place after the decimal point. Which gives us 10.0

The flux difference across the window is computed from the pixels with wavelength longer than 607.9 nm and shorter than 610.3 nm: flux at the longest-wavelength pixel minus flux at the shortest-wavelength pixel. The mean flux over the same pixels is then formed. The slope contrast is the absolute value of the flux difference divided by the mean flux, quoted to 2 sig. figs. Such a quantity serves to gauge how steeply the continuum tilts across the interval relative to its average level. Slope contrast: 0.13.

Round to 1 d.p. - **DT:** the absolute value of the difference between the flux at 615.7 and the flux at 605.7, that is 2.6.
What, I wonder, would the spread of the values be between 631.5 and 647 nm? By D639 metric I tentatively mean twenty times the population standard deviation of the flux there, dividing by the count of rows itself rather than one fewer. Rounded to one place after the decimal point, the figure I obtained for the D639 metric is 19.6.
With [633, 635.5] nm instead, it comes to 6.2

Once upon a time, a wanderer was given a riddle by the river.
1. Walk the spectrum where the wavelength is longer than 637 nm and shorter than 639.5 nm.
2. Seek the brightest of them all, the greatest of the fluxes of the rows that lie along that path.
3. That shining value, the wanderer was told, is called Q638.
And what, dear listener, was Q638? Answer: 18.32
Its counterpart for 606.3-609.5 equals 19.51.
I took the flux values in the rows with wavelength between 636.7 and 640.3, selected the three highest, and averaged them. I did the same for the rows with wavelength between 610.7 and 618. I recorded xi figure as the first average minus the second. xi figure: -3.0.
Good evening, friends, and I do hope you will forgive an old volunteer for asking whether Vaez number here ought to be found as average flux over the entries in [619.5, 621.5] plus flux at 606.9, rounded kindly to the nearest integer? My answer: 35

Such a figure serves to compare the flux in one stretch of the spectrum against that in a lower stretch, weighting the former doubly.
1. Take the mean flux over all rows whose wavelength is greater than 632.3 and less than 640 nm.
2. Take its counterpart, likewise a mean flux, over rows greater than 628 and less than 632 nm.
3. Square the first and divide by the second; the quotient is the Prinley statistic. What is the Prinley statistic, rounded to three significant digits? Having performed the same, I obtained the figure 17.6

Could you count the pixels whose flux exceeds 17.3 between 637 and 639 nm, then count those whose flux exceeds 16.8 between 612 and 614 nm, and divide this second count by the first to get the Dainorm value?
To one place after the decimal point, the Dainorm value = 1.0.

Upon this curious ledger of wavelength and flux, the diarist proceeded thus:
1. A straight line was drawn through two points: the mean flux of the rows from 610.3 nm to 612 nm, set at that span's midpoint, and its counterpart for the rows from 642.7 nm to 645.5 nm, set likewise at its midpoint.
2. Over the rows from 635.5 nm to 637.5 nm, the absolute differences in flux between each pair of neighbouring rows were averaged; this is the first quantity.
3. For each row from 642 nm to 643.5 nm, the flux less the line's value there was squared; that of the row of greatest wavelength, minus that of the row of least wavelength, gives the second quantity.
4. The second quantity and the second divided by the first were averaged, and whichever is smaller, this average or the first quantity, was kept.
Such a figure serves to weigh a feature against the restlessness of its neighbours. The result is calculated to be -2.3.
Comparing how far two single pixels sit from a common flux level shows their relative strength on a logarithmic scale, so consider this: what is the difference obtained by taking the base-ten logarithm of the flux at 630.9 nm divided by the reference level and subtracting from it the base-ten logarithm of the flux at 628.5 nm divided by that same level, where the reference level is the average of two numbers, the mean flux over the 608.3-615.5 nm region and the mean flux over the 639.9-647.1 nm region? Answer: -0.12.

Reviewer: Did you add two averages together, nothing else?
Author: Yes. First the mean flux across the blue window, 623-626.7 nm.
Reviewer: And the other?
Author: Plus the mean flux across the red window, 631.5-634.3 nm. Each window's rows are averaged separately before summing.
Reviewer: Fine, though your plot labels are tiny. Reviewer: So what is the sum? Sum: 32.5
